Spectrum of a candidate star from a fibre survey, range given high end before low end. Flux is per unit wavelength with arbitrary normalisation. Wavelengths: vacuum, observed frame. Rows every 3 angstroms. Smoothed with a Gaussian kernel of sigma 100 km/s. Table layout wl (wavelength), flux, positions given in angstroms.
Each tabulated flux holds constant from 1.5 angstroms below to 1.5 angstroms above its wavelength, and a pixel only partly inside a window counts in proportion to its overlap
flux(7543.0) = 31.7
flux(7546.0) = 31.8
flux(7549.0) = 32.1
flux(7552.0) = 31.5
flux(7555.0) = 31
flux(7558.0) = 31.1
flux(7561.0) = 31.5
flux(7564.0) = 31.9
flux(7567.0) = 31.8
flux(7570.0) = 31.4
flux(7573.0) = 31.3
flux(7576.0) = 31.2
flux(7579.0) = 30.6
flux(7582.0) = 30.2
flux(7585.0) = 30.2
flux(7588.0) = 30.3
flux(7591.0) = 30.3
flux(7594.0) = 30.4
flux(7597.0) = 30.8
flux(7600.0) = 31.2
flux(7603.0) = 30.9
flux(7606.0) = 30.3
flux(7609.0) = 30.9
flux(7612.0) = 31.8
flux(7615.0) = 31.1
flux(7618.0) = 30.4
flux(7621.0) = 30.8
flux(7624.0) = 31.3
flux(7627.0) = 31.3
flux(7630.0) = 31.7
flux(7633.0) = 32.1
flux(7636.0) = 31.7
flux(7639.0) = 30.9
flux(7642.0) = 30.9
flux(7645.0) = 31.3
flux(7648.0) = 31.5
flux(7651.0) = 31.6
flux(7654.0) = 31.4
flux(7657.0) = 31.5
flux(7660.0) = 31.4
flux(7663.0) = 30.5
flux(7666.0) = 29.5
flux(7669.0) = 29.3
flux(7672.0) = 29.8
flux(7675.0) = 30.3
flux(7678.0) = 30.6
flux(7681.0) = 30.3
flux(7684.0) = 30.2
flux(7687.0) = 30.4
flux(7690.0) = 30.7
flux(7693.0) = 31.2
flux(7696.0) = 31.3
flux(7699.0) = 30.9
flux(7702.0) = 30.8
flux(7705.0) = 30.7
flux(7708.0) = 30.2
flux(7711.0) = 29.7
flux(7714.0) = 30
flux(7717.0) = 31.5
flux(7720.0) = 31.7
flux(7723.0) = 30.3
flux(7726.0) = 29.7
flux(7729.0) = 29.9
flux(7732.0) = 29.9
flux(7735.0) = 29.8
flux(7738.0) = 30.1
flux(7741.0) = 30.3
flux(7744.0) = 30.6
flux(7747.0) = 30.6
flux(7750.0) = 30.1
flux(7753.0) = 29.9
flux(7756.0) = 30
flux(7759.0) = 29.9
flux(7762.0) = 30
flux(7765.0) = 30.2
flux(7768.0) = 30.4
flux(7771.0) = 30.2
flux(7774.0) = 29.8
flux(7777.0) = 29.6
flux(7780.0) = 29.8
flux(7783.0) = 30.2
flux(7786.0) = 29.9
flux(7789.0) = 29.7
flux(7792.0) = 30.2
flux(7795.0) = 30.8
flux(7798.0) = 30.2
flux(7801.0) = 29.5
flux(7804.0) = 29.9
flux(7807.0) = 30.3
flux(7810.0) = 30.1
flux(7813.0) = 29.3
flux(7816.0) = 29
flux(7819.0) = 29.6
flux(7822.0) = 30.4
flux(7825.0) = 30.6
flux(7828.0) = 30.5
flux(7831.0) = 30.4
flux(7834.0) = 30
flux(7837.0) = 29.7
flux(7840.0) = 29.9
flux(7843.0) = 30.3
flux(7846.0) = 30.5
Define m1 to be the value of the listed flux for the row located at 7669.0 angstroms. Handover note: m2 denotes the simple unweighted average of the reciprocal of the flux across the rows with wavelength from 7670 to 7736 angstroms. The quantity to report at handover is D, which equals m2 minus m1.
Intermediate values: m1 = 29.3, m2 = 0.0329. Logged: -29.3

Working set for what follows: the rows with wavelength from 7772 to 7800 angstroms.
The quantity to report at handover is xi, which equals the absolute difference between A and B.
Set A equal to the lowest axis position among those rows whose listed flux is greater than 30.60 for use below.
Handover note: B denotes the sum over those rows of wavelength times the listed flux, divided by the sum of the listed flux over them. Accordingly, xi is 8.9 angstroms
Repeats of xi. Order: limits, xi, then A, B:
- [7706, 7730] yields 1.5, 7717.0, 7718.5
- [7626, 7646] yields 9.0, 7627.0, 7636.0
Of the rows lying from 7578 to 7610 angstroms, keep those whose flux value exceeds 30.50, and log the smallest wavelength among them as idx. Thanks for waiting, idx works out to 7579.0 angstroms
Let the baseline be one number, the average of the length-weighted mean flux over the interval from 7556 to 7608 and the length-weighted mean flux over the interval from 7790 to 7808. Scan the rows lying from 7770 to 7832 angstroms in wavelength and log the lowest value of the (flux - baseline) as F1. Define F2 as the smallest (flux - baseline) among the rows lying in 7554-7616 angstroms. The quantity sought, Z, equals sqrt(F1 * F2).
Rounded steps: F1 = -1.5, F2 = -0.3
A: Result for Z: 0.7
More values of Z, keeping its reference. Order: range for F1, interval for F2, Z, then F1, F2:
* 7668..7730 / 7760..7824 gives 1.4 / -1.2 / -1.5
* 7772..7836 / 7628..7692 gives 1.4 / -1.5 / -1.2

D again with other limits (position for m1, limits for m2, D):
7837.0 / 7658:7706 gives -29.7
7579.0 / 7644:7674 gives -30.6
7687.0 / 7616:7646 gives -30.4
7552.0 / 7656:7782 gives -31.5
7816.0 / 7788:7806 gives -29.0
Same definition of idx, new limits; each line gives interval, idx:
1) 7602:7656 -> 7603.0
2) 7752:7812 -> 7795.0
